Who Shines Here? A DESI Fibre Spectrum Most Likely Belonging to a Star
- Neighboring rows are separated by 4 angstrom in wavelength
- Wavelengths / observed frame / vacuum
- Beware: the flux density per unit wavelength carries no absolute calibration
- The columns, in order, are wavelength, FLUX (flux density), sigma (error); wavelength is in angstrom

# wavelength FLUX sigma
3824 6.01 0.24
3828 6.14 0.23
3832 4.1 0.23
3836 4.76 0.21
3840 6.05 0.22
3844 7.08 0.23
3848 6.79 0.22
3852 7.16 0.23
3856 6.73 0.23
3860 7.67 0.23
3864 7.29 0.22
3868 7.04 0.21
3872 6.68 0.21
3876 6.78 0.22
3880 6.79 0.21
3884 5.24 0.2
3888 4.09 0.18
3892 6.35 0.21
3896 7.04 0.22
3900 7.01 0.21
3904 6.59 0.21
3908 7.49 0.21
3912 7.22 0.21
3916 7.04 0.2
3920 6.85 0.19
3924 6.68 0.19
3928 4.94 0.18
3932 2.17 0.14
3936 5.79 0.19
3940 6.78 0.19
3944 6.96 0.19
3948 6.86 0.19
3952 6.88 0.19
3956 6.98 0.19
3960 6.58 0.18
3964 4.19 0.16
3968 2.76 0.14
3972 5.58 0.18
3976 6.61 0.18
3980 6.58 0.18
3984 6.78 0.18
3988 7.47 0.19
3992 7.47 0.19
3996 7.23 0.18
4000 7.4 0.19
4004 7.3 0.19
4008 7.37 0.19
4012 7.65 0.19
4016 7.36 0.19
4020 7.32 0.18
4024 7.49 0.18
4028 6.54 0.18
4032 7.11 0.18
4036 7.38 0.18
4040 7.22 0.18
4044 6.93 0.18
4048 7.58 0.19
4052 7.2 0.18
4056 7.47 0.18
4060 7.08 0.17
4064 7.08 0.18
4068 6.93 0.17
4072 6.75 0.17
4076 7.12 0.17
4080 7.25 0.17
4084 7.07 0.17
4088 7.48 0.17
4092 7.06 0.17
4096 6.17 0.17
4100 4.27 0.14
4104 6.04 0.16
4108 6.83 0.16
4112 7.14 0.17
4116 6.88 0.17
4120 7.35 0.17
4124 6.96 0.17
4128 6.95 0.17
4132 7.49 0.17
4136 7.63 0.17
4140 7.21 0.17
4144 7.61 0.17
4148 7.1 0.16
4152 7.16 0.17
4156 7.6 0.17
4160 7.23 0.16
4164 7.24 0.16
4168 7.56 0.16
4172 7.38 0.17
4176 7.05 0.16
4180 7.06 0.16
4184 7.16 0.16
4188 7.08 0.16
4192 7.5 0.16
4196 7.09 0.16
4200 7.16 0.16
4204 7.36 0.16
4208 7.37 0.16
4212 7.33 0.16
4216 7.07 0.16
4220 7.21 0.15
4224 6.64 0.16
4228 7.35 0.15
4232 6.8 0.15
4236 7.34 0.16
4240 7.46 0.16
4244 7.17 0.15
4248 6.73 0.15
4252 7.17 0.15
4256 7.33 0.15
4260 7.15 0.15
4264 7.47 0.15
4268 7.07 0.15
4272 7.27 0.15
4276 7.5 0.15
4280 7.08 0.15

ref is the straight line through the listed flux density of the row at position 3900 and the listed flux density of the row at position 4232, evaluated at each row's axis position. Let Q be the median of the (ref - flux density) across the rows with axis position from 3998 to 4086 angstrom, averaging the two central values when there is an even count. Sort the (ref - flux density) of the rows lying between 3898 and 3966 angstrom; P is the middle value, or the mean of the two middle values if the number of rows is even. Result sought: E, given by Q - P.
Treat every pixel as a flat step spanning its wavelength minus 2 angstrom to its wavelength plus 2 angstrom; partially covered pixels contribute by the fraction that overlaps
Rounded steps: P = 0.1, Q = -0.33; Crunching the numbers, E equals -0.47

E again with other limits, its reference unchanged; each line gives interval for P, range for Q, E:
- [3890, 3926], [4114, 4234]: -0.37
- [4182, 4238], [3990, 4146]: 0.08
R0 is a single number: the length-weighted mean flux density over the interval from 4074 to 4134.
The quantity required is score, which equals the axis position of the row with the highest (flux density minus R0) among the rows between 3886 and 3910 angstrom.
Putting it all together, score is 3908 angstrom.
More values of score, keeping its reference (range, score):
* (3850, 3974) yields 3860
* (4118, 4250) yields 4136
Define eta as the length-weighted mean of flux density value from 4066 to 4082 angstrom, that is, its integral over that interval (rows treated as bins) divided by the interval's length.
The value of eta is 7.01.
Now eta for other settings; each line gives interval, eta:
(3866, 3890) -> 6.10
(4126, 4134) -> 7.22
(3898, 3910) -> 7.03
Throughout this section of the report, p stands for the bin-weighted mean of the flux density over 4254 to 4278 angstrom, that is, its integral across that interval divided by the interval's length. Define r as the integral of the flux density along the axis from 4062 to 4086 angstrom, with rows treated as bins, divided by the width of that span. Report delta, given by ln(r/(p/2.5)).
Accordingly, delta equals 0.88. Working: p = 7.3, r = 7.0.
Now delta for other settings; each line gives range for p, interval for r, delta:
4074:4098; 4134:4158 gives 0.97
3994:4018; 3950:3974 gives 0.62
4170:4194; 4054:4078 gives 0.90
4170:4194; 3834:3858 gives 0.80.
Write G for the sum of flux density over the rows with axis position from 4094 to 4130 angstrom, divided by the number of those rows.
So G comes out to 6.5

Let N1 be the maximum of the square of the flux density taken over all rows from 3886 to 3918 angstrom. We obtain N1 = 56.1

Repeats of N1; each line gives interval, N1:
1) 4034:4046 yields 54.5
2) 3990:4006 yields 55.8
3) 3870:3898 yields 49.6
